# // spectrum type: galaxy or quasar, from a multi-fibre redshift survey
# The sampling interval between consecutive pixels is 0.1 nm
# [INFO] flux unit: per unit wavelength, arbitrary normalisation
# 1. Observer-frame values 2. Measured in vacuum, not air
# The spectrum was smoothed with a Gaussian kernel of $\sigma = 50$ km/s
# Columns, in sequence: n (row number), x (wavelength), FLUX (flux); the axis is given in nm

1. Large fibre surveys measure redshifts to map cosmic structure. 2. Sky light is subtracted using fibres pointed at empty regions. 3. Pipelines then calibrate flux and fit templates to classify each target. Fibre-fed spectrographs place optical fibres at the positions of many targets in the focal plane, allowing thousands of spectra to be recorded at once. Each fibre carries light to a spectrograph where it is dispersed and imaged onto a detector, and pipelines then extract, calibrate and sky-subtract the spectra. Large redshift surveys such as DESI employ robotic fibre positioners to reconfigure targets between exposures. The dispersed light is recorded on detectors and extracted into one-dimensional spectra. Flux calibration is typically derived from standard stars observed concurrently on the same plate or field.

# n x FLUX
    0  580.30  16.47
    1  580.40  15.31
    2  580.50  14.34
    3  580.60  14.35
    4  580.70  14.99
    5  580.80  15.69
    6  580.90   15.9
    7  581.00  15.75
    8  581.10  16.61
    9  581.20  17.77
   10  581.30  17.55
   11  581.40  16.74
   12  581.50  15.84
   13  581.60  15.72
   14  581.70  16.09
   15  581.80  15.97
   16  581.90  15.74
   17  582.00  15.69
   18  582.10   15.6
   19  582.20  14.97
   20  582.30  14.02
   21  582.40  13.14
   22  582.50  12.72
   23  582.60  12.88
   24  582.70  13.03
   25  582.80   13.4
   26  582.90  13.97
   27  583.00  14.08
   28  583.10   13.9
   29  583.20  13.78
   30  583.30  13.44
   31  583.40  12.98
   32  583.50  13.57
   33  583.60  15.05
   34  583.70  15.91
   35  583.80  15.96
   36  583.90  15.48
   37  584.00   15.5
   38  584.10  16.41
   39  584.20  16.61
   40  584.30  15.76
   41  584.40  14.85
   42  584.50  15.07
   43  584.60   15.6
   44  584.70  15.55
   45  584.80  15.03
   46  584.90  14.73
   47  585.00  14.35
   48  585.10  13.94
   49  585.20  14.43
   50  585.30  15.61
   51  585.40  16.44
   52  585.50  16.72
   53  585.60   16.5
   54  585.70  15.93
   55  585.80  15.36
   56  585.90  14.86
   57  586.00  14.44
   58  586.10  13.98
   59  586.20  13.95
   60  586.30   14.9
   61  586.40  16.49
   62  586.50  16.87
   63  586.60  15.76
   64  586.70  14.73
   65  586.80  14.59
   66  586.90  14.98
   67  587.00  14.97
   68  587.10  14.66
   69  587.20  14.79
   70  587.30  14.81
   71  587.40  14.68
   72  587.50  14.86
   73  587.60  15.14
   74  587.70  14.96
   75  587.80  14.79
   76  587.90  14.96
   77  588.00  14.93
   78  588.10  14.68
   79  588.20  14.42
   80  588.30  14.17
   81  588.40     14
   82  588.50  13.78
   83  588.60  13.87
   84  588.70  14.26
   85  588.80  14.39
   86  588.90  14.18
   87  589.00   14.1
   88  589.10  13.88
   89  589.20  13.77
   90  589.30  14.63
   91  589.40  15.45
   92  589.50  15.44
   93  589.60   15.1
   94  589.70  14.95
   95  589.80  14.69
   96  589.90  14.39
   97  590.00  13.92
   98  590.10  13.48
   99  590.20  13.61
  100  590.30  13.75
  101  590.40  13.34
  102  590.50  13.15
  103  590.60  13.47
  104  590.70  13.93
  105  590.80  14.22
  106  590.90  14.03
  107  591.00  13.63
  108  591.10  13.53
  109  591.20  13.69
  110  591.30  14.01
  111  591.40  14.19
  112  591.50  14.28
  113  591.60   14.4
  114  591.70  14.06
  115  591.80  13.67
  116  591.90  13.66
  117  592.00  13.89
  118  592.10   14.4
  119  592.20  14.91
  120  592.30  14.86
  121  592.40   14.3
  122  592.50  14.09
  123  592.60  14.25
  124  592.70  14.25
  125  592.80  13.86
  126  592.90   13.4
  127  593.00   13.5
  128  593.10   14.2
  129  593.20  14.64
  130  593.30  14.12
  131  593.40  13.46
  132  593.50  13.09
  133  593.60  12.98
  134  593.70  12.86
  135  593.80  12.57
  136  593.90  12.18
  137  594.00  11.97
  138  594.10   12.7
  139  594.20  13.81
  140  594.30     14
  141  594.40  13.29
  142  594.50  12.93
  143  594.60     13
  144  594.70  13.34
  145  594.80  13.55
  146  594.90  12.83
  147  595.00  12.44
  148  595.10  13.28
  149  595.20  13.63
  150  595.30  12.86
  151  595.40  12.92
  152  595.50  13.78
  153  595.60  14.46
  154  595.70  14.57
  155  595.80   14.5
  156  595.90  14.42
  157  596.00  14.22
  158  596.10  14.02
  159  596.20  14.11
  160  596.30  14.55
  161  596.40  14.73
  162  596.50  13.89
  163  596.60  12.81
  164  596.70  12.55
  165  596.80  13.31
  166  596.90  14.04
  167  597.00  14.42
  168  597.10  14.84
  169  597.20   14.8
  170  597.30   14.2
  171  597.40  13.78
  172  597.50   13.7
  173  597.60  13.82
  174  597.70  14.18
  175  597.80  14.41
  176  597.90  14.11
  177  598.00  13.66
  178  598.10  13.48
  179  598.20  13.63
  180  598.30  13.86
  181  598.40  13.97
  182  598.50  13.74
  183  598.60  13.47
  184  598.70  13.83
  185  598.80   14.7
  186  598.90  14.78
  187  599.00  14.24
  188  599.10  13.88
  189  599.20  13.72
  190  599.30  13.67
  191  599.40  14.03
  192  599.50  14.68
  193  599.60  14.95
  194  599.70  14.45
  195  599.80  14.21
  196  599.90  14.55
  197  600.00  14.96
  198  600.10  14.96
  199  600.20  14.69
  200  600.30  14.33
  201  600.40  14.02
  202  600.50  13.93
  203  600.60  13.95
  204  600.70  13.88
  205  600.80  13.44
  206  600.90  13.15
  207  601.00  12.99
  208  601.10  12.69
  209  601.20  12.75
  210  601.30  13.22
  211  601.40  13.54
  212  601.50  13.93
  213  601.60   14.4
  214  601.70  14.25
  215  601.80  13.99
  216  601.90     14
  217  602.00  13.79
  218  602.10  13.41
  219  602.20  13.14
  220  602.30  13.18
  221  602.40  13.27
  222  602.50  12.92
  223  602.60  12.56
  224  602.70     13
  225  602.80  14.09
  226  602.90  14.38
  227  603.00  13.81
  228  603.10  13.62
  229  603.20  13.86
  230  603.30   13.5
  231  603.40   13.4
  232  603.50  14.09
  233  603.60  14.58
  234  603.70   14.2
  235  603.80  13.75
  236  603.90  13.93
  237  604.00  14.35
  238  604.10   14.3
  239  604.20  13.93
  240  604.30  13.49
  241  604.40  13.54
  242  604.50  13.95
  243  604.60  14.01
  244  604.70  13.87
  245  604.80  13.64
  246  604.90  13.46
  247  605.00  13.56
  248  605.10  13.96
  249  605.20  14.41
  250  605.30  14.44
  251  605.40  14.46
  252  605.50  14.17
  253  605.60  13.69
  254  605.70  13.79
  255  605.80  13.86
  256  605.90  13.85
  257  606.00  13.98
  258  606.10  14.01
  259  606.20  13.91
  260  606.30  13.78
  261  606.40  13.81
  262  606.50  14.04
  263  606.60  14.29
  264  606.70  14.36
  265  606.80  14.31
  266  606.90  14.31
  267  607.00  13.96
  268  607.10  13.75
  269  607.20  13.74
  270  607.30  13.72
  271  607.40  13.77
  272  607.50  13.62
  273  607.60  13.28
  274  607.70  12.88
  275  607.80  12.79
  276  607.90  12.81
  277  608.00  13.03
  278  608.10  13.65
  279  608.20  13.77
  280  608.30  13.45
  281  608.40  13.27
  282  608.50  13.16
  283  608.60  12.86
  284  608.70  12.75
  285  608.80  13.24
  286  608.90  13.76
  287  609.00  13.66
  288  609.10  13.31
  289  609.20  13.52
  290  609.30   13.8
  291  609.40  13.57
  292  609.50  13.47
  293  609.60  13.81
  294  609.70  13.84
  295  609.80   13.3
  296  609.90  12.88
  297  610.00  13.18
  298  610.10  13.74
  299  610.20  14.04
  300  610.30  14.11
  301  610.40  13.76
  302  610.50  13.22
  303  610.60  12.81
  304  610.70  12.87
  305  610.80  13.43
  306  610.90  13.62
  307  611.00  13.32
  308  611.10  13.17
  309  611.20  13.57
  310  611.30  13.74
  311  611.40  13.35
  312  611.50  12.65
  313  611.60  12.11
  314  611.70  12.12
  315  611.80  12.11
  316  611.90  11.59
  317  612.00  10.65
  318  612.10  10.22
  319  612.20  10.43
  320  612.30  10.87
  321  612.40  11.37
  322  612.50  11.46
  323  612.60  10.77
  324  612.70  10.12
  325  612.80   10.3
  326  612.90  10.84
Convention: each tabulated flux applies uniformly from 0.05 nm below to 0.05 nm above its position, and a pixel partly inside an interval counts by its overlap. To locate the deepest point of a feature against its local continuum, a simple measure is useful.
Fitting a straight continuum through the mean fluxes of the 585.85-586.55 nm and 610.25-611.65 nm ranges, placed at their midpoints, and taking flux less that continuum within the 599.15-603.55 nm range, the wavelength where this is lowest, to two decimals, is 602.60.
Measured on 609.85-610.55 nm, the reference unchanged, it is 609.90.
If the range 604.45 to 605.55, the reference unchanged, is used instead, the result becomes 604.90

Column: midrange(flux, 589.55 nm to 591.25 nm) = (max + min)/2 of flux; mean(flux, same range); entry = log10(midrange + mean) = 1.45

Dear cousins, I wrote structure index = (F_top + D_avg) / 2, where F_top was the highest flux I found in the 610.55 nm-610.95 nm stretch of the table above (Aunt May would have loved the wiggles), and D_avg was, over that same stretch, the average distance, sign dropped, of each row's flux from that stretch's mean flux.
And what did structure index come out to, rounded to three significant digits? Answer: 6.98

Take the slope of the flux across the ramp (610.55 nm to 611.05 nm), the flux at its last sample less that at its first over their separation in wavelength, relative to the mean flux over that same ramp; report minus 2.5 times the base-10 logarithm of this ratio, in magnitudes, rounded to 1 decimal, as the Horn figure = 2.5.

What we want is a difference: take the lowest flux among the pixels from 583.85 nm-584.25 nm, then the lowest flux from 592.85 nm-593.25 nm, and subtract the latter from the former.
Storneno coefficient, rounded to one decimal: 2.1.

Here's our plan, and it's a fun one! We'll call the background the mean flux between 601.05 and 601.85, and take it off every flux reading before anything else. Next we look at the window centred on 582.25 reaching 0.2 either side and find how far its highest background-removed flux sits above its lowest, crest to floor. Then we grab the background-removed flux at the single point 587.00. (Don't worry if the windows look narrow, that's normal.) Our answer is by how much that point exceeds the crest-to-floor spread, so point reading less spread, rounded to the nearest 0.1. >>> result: -1.1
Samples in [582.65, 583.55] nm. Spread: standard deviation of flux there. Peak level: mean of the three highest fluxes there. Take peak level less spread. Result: 13.6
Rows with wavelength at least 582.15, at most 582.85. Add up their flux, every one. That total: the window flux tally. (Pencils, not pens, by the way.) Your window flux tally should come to 94.2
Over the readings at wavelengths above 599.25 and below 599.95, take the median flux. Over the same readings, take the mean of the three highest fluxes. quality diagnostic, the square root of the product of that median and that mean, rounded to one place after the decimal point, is 14.6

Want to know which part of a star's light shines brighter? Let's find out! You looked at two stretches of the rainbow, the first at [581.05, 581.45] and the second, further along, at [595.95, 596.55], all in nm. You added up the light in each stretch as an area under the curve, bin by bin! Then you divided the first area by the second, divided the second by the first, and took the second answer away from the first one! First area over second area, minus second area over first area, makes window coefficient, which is -0.4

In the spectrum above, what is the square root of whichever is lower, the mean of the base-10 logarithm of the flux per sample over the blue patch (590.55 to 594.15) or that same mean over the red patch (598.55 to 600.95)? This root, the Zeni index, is 1.067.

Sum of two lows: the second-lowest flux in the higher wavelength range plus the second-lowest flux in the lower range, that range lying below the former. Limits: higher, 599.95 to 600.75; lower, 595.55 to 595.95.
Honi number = 28.4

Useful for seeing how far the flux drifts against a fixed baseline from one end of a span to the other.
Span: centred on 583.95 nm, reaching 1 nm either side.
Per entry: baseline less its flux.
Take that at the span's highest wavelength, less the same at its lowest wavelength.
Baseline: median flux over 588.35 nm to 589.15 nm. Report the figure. -0.65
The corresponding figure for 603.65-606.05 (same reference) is 0.22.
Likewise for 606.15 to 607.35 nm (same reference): 0.19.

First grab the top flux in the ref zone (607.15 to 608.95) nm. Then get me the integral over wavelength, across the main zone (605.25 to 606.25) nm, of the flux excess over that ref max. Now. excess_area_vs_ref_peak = 0.25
